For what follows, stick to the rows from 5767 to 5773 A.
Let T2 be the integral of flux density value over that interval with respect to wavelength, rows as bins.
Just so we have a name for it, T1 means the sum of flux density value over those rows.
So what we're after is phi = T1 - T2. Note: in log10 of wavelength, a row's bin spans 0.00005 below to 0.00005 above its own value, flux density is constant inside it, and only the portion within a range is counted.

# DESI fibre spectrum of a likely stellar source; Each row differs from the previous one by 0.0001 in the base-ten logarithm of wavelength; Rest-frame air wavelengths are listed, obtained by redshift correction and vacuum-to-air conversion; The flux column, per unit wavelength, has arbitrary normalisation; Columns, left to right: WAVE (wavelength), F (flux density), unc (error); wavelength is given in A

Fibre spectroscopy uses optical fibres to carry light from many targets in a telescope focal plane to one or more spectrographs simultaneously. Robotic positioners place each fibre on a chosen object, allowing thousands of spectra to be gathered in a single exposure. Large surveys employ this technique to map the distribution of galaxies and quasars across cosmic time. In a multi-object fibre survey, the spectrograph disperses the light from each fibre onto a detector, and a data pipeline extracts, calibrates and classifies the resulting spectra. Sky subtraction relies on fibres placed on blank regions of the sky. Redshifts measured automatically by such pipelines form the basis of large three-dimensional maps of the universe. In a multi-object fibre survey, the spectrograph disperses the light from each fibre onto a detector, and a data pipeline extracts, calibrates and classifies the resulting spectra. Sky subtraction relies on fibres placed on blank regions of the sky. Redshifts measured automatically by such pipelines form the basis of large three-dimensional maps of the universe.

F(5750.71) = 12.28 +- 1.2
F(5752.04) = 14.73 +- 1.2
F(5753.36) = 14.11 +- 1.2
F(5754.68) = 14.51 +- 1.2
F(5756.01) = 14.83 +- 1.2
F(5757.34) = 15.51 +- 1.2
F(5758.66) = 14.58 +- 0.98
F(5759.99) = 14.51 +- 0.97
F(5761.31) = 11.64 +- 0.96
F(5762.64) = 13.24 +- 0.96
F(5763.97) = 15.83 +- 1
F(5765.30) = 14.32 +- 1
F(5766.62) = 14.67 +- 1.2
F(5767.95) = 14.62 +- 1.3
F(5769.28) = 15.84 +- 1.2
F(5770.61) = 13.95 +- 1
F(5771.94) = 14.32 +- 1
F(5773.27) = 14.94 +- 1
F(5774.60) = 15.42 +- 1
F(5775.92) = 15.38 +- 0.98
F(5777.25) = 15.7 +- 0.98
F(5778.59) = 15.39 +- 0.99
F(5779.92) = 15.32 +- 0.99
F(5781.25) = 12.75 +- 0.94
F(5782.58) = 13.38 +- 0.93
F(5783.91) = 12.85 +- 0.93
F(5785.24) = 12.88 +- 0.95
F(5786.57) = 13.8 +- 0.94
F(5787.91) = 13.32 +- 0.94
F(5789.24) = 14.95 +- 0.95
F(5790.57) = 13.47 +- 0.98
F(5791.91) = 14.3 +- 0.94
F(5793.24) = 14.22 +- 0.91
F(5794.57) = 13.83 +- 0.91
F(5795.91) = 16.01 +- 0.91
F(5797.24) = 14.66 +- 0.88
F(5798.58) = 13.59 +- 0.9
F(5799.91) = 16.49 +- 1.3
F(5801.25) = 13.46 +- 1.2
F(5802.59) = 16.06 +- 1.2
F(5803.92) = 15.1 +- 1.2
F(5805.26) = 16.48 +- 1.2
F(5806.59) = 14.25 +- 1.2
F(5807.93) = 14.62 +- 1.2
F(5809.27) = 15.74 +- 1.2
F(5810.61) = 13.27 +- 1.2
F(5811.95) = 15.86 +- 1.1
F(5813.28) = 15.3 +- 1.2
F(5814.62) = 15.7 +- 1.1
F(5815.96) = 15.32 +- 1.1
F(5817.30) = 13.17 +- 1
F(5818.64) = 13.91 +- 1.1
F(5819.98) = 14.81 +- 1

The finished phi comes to -29.4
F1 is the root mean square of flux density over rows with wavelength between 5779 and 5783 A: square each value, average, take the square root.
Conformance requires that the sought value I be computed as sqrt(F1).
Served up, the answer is 3.72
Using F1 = 13.9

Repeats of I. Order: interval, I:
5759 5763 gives 3.63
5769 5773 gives 3.84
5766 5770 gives 3.88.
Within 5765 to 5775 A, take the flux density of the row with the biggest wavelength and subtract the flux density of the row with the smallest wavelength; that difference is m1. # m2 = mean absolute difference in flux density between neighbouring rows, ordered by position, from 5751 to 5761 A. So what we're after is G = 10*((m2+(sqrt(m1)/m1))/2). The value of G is 7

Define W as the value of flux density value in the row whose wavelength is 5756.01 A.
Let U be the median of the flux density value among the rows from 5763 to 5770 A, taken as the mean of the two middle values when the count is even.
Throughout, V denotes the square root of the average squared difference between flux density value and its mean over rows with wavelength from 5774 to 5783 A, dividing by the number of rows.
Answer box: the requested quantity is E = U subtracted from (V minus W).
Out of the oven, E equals -28.4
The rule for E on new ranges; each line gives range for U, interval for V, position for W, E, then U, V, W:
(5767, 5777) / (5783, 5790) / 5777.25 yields -29.9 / 14.9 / 0.78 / 15.7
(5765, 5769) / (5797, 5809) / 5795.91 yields -29.5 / 14.6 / 1.09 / 16.01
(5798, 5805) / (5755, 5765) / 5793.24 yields -28.0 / 15.1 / 1.33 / 14.22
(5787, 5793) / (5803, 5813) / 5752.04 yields -27.6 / 13.9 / 1.01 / 14.73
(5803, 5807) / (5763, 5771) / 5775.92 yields -29.8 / 15.1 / 0.72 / 15.38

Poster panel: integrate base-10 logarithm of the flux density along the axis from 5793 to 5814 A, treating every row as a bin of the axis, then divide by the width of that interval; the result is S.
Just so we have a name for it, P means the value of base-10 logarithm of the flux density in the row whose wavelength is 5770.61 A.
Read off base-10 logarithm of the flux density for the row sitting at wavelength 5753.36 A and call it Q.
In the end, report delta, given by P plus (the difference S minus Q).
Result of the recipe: 1.17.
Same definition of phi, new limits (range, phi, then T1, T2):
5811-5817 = -29.6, 62.2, 92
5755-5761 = -28.4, 59.4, 88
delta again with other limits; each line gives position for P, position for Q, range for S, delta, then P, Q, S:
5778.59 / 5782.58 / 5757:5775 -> 1.22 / 1.19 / 1.13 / 1.16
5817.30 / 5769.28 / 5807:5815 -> 1.10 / 1.12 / 1.20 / 1.18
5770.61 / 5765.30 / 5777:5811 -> 1.15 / 1.14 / 1.16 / 1.16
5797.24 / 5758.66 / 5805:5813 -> 1.18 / 1.17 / 1.16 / 1.18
